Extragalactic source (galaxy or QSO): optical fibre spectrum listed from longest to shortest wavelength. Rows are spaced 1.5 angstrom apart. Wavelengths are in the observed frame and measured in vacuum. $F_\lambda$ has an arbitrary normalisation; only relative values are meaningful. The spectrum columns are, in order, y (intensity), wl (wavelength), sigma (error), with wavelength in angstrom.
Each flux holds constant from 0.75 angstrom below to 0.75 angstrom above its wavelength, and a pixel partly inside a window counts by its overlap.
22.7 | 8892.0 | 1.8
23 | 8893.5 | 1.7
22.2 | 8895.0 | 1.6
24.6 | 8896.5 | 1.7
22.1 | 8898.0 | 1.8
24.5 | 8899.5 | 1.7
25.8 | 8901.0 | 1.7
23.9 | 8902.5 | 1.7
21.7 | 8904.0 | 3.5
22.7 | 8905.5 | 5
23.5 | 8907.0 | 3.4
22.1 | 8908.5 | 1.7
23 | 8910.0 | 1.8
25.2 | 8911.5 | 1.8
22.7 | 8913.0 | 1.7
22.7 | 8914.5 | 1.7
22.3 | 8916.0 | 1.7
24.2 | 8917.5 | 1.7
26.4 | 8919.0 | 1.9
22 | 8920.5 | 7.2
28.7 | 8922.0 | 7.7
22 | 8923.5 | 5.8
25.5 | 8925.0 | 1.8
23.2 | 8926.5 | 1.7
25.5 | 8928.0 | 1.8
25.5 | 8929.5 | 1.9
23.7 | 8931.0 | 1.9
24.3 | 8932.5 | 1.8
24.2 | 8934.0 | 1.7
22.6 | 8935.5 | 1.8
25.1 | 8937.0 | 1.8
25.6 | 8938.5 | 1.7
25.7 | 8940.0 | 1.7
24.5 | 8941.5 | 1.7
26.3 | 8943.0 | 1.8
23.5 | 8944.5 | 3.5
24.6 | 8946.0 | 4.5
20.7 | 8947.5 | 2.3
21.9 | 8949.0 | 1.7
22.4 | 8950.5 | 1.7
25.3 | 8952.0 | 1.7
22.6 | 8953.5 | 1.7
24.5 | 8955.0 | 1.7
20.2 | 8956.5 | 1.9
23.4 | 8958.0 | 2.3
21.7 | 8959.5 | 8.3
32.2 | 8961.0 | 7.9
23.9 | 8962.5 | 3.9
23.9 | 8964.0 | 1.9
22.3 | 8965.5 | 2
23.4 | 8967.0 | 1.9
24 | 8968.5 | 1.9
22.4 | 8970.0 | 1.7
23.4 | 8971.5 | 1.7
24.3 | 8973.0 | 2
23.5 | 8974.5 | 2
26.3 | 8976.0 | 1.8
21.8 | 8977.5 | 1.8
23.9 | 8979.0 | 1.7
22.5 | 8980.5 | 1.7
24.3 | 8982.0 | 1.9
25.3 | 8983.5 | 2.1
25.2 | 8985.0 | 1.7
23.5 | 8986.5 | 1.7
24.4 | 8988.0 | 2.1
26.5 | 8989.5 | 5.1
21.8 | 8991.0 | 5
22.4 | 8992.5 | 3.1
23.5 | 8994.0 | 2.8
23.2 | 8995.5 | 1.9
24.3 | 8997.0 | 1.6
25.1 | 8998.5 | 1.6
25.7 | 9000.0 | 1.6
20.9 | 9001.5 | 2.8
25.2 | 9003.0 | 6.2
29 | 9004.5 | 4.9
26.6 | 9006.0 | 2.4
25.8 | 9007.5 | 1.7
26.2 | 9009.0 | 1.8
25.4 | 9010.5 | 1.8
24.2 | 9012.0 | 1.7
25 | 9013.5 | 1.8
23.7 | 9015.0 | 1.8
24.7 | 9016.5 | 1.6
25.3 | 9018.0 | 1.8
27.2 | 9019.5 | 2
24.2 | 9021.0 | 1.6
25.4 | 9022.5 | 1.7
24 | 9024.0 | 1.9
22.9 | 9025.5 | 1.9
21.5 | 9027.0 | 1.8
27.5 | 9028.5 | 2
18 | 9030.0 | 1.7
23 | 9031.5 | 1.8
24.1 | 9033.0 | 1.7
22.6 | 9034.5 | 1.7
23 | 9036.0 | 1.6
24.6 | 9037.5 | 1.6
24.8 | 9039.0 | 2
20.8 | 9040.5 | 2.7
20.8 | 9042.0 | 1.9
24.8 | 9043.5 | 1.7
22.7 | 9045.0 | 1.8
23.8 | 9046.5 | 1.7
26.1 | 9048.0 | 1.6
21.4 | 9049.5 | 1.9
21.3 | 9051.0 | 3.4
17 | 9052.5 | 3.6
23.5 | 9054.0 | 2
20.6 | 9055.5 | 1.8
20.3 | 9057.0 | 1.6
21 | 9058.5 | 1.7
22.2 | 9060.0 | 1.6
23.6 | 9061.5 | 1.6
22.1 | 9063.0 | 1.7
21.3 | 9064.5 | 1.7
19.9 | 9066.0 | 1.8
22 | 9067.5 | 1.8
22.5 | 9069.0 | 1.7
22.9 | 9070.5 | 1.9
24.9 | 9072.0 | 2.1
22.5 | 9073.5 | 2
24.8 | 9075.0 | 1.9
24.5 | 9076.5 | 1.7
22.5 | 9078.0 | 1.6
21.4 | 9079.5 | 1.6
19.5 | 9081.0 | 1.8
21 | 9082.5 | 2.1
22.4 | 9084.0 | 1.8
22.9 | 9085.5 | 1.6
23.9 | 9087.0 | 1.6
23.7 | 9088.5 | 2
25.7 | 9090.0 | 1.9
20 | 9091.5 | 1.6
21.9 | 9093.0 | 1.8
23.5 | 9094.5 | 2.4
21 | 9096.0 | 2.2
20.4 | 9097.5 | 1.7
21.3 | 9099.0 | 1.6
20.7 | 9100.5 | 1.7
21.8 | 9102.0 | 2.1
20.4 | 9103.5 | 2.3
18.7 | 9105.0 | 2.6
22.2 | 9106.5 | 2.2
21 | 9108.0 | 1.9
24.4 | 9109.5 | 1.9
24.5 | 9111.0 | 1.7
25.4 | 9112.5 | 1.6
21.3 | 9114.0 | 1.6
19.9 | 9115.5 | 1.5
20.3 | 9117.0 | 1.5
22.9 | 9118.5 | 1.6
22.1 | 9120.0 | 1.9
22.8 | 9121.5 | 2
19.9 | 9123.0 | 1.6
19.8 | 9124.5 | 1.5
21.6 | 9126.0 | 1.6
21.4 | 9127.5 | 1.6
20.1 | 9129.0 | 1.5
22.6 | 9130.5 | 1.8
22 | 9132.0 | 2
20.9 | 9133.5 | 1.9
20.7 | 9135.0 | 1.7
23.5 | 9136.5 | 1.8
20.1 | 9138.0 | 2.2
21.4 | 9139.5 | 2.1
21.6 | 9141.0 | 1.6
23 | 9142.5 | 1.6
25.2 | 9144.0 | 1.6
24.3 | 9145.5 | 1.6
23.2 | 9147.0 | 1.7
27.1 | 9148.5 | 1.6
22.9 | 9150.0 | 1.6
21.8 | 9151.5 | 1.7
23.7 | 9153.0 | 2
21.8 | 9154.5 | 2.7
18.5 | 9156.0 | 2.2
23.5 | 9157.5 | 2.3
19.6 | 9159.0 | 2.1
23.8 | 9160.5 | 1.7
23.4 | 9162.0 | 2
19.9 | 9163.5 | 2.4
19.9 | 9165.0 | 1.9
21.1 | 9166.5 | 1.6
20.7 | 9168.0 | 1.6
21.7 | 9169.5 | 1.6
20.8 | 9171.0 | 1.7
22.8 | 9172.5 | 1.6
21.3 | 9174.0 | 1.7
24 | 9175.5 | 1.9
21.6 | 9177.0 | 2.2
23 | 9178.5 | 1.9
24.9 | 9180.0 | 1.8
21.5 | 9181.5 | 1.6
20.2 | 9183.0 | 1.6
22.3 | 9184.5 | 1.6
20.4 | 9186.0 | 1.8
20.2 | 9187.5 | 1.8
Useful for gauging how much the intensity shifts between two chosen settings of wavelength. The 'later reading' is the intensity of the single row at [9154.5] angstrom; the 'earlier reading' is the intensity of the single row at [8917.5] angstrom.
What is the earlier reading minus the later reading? 2.4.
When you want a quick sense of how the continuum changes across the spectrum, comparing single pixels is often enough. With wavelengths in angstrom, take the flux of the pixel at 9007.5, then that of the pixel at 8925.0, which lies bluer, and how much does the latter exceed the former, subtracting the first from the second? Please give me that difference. 0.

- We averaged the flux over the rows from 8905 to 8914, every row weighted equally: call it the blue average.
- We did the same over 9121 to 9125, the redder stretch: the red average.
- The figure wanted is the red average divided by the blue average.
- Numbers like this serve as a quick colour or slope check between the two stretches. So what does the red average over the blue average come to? 0.90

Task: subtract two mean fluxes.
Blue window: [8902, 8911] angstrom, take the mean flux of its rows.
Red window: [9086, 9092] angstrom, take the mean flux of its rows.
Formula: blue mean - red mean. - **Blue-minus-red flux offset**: -1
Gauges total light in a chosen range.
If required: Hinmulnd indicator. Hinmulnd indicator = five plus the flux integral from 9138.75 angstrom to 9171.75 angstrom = 738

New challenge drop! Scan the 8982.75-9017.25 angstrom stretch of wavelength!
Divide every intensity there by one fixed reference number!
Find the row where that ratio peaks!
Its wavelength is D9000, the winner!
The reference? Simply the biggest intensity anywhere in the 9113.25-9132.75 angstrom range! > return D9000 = 9004.5 angstrom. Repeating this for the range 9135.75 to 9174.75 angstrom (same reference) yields 9148.5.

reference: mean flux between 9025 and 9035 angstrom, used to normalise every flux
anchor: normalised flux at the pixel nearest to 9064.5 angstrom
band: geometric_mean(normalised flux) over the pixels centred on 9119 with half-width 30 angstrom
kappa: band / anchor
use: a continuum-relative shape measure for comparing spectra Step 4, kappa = 1.03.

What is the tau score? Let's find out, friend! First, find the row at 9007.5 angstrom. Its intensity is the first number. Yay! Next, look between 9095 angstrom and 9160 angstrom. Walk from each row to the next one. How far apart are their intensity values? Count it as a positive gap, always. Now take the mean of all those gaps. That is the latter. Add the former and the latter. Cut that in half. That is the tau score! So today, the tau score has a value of 13.8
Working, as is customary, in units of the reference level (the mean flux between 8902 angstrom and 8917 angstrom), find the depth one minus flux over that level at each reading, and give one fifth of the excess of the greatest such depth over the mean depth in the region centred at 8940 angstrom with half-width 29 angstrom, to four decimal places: 0.0336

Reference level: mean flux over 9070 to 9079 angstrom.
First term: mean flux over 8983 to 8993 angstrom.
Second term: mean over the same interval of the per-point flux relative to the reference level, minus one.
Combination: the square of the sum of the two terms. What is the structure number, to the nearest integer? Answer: 585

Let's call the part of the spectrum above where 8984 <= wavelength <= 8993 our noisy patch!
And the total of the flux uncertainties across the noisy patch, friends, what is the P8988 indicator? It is 18.7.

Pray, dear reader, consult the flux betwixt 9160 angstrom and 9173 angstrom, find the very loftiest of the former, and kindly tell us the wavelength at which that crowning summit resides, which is 9160.5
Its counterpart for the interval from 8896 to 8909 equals 8901.0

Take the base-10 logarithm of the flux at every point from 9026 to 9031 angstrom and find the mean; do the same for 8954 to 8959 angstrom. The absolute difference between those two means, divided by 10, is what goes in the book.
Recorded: 0.001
